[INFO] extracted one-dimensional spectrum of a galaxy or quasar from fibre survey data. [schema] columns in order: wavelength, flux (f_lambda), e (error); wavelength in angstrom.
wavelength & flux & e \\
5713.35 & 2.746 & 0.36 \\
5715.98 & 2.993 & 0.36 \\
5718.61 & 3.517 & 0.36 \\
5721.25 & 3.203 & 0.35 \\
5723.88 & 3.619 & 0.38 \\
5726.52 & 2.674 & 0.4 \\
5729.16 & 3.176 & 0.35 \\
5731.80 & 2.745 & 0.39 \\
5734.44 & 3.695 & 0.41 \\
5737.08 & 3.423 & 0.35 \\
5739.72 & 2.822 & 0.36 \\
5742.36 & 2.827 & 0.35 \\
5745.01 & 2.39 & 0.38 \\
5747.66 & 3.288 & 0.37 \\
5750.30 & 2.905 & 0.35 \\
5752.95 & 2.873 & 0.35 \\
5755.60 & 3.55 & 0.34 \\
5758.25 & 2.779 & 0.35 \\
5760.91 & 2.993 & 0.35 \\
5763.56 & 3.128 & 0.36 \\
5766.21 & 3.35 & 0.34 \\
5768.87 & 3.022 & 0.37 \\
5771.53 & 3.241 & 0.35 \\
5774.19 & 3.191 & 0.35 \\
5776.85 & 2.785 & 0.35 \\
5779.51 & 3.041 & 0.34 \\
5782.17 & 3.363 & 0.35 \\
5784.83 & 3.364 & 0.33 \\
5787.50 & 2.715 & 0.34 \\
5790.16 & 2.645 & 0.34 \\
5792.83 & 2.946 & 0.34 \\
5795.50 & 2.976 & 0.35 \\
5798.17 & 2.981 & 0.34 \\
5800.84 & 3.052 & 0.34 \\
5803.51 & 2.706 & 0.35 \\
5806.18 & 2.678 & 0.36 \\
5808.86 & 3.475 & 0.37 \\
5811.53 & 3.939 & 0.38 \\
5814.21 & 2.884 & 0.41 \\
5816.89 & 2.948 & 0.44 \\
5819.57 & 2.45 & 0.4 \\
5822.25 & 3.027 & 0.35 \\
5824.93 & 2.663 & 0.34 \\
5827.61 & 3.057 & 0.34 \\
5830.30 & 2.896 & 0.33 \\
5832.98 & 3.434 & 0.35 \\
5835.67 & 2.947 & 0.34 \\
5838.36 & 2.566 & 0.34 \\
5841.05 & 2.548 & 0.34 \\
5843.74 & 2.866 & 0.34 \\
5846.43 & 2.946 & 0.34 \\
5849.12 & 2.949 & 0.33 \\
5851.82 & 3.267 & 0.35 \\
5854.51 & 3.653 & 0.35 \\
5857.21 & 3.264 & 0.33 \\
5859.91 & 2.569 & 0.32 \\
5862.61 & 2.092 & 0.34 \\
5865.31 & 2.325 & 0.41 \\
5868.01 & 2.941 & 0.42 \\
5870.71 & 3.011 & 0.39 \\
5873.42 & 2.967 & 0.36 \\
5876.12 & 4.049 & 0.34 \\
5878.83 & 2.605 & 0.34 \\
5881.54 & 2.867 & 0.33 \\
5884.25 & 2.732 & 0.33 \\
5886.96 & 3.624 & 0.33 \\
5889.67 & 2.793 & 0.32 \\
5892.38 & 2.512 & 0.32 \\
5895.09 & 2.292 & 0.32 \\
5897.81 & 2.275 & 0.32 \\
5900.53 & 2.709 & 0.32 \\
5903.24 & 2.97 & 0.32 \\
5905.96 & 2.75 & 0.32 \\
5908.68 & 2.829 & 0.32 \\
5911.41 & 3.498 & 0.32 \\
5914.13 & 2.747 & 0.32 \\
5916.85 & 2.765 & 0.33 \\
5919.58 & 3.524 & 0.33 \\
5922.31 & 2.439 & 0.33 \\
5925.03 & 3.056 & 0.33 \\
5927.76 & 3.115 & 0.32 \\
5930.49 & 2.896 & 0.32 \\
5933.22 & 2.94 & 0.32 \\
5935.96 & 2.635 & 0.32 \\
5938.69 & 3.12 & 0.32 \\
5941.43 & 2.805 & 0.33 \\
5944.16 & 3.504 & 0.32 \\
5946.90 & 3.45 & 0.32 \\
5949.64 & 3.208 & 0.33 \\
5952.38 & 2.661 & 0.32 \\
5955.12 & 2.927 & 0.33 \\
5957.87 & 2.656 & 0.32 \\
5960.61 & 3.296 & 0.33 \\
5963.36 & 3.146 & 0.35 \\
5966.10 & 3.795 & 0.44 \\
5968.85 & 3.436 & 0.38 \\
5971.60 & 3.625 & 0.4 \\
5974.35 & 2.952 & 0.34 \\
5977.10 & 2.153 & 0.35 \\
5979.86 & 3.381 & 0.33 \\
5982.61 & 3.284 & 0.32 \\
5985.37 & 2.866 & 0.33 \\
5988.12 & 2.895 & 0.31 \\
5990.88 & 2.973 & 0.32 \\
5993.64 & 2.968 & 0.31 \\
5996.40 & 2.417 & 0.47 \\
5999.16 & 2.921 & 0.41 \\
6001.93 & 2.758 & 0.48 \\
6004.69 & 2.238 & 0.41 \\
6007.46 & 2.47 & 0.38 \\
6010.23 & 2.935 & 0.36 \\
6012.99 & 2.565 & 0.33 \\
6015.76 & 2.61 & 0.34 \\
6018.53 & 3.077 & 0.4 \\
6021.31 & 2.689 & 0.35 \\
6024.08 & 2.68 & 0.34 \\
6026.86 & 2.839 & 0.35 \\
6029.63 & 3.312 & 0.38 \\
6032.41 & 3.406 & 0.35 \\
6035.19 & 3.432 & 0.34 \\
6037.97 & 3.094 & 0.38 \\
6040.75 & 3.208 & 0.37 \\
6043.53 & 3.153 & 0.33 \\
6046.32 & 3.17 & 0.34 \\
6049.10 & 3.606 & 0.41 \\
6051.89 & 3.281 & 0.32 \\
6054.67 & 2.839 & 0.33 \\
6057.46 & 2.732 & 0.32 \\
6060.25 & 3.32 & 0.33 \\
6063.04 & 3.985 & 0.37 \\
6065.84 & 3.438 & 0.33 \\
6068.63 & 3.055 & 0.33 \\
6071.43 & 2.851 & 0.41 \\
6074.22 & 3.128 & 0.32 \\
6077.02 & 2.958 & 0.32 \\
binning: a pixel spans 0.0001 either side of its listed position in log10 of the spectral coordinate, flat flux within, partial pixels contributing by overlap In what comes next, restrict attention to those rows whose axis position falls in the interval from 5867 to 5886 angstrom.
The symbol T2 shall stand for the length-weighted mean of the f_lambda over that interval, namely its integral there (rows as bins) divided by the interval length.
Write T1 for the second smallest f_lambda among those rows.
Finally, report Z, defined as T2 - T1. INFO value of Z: 0.31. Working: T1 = 2.732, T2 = 3.04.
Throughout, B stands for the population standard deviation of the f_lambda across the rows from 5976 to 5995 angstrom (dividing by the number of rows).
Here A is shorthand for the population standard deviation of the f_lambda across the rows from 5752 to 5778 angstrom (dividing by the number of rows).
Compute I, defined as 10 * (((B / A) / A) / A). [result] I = 273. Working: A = 0.24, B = 0.37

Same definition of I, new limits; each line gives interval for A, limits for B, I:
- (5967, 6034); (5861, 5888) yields 102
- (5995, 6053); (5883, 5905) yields 84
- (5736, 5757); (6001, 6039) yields 76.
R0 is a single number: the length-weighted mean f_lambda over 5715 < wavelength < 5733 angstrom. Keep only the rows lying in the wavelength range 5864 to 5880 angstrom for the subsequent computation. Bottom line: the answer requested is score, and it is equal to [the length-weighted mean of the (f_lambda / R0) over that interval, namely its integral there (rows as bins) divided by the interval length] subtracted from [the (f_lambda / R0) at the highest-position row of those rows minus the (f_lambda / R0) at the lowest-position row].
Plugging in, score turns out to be -0.86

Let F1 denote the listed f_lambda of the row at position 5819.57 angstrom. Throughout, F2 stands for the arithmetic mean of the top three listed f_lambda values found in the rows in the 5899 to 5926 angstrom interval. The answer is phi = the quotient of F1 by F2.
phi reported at 0.73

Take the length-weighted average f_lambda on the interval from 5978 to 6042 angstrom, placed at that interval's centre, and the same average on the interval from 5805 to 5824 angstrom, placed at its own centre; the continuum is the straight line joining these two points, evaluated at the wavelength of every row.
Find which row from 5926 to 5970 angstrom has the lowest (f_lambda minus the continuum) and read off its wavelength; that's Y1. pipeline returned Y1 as 5935.96 angstrom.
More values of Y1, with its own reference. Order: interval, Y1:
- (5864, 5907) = 5897.81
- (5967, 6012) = 5977.10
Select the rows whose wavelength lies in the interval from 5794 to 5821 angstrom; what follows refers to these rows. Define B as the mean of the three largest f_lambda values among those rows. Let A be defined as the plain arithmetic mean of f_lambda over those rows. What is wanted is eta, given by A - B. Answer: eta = -0.48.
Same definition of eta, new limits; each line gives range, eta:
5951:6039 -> -0.67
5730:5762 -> -0.53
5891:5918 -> -0.36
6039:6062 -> -0.24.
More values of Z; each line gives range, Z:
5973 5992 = 0.06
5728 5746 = 0.28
